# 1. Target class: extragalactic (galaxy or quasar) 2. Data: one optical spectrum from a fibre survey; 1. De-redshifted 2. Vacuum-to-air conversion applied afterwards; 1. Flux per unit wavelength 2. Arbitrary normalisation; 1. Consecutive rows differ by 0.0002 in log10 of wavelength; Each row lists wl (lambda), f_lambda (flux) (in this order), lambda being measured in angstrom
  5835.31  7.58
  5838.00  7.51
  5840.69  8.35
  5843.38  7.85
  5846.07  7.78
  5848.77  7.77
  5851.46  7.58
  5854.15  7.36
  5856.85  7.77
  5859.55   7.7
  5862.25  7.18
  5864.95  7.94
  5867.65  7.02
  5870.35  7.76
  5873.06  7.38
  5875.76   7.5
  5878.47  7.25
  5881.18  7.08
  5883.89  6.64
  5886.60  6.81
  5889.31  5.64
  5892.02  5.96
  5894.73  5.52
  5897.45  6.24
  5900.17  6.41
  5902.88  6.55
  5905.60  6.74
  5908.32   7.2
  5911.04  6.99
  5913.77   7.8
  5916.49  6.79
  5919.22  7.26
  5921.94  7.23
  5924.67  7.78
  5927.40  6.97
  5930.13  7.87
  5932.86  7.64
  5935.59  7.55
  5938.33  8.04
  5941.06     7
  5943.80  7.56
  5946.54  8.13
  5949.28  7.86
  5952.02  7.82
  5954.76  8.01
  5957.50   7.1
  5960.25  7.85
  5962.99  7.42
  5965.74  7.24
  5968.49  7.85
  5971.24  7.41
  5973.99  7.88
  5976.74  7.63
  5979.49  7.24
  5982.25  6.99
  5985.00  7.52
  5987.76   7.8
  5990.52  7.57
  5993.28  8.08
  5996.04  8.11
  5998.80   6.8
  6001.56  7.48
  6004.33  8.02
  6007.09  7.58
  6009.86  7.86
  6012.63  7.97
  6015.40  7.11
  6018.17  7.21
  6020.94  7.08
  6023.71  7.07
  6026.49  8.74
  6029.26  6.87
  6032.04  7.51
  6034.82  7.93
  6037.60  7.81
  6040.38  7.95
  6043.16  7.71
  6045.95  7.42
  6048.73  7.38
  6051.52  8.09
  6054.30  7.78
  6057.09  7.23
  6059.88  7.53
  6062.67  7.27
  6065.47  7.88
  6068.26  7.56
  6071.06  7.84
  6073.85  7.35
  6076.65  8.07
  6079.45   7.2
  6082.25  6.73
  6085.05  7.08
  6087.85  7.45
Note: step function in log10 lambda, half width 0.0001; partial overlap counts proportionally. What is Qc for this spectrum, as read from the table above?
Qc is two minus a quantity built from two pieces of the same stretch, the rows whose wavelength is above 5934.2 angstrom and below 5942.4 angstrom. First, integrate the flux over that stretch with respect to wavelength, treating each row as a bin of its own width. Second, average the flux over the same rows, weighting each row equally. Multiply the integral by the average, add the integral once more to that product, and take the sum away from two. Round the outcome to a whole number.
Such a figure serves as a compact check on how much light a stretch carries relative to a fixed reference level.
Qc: -525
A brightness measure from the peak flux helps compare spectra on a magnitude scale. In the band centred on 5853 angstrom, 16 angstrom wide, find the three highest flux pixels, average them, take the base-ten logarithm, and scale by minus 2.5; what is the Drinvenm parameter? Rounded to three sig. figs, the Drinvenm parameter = -2.23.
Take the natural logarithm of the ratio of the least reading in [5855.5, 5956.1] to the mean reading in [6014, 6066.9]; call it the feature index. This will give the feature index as -0.31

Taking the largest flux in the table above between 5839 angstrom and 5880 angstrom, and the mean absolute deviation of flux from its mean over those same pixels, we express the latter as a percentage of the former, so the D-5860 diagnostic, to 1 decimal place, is 3.2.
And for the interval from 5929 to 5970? 3.5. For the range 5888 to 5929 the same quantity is 7.0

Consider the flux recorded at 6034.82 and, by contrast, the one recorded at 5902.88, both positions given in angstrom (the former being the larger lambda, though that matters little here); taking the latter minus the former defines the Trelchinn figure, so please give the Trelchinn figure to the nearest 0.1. -1.4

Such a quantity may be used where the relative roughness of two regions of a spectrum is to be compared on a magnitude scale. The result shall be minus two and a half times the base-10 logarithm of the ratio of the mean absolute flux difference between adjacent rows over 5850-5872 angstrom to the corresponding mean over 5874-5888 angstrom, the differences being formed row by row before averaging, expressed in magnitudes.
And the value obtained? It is -0.76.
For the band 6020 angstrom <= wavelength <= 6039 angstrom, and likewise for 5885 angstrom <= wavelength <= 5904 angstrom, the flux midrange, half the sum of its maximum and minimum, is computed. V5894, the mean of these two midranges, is 7.0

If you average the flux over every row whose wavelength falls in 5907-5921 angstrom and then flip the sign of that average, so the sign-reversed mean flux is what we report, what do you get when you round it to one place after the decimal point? -7.2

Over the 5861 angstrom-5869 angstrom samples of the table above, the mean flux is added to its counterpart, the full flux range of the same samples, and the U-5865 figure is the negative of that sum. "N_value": -8.3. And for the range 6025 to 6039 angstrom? -9.6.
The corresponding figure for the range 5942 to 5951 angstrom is -8.4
